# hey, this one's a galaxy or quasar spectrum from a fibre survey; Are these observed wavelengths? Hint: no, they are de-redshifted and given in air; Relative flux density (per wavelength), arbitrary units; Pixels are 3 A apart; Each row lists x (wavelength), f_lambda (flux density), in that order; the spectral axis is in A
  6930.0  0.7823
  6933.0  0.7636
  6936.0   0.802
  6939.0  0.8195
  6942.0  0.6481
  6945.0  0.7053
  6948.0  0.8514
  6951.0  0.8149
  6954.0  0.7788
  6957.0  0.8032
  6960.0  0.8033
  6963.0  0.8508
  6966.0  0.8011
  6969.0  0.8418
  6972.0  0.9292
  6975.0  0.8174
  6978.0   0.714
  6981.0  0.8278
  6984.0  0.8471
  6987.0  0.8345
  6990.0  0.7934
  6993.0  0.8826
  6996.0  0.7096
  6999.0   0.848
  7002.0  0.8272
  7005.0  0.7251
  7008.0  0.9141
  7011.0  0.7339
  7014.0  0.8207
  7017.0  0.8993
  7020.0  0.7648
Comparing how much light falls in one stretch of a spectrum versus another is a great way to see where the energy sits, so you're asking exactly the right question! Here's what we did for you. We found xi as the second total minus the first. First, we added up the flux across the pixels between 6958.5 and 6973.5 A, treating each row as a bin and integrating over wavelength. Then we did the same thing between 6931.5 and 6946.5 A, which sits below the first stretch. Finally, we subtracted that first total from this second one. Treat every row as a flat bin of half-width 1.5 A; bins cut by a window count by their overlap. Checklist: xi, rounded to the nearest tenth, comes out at -1.5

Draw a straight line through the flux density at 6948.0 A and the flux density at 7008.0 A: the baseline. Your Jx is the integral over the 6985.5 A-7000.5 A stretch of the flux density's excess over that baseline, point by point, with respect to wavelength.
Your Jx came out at -1.3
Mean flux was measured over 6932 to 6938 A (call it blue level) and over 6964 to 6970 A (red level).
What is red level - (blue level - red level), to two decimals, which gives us 0.86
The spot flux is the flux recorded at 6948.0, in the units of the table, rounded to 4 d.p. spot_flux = 0.8514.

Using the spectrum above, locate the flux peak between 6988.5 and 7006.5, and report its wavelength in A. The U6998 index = 6993.0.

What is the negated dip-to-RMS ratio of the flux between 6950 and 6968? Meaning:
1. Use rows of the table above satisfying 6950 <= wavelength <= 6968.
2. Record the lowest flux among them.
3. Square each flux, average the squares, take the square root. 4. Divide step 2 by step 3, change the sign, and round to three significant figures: -0.963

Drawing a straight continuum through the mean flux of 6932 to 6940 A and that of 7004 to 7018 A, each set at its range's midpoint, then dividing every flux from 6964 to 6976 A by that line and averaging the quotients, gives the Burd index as 1.05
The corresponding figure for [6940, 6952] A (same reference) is 0.95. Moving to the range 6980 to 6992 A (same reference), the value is 1.02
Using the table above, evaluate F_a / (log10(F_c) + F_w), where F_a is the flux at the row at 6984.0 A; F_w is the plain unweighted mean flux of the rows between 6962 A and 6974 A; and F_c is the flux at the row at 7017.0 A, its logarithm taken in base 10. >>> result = 1.05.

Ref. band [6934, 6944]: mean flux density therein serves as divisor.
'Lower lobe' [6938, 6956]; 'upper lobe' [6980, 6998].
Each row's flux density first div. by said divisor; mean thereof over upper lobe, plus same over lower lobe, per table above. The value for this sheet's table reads 2.10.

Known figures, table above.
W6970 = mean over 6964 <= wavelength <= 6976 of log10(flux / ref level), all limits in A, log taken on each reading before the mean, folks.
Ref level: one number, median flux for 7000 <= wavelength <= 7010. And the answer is 0.010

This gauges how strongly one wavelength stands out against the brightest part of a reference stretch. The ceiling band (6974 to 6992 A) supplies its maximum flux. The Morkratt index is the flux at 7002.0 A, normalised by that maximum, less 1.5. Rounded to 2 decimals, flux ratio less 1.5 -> -0.52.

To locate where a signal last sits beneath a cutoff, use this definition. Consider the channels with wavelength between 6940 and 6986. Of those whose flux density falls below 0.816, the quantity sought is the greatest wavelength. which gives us 6978.0 A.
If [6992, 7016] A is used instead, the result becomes 7011.0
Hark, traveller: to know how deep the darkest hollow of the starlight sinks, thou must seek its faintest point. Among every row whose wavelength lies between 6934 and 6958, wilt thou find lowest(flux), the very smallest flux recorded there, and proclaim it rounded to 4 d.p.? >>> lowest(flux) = 0.6481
